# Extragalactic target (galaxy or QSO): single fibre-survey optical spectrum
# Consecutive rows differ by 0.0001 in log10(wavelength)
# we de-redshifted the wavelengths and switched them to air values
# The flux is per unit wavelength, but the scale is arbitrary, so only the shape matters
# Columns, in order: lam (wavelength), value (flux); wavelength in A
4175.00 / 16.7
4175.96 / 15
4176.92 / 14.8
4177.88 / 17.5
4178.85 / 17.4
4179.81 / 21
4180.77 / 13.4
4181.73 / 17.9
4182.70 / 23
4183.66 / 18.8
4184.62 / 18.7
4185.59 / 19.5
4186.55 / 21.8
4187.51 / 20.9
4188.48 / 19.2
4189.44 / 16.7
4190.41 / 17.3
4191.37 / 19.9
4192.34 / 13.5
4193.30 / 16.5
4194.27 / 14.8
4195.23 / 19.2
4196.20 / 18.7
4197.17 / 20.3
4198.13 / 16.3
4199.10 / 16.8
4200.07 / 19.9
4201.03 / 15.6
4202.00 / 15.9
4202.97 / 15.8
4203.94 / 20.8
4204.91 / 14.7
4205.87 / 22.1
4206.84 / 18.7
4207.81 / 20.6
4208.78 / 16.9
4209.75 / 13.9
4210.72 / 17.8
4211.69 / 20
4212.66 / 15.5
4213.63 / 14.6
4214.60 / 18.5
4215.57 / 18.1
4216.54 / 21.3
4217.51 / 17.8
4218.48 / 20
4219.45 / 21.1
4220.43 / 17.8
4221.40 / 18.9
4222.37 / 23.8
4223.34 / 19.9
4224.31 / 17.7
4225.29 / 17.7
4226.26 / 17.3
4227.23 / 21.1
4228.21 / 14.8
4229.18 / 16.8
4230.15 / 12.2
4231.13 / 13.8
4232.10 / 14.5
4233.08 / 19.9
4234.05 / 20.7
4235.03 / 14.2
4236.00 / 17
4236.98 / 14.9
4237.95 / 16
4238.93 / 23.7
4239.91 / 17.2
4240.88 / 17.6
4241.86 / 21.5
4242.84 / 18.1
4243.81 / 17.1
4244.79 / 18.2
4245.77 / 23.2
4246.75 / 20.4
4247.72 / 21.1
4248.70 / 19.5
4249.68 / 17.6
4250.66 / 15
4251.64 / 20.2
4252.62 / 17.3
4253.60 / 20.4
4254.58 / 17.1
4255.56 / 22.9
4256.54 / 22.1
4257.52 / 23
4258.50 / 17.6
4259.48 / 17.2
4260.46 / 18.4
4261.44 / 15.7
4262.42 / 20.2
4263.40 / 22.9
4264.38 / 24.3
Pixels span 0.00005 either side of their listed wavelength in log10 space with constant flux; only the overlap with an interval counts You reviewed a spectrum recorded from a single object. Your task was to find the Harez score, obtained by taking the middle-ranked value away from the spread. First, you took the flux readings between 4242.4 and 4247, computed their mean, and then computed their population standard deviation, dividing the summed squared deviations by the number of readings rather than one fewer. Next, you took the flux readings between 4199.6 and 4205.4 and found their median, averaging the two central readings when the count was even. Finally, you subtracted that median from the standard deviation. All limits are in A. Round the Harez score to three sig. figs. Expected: -13.7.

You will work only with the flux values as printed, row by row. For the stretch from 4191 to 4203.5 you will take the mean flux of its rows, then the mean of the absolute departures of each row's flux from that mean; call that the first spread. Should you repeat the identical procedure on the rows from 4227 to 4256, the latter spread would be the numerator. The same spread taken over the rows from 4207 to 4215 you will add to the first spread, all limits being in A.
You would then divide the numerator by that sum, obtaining 0.64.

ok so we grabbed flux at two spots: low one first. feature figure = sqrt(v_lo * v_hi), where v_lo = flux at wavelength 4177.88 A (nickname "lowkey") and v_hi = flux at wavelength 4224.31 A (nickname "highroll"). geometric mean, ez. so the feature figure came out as 18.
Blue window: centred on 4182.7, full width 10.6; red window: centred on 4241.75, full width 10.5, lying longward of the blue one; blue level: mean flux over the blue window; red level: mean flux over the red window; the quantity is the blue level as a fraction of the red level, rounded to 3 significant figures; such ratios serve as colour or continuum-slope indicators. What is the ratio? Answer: 1.01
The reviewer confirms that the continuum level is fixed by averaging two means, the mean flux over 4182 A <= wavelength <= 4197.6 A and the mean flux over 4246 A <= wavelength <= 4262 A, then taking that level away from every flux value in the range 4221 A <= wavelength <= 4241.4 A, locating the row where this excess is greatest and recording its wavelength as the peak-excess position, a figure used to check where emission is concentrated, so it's 4222.37 A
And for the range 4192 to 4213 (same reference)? 4205.87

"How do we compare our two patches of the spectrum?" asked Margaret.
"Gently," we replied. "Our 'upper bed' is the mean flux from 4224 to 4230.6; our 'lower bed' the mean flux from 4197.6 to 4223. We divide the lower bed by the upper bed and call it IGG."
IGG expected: 1.08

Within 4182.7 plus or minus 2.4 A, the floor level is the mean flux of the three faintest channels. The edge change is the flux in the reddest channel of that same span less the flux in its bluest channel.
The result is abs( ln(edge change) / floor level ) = 0.10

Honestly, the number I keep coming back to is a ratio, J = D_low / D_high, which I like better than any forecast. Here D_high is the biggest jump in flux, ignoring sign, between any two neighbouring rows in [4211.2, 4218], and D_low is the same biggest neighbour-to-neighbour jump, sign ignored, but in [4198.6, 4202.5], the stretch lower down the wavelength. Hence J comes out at 1.0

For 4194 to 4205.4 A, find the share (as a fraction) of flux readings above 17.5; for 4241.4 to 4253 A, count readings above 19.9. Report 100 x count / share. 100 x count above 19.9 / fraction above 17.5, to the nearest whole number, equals 1200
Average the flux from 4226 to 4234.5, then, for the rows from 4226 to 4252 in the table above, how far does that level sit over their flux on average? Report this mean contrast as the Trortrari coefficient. -1.1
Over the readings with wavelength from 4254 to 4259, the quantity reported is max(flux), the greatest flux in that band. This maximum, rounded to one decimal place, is 23.0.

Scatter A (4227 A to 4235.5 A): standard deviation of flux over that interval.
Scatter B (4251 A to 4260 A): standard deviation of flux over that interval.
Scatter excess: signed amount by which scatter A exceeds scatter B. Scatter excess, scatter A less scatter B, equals 0.8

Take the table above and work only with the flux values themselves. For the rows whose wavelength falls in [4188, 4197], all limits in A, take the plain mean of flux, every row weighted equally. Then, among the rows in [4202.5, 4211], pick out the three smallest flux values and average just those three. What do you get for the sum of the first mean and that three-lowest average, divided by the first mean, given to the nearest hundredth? 1.85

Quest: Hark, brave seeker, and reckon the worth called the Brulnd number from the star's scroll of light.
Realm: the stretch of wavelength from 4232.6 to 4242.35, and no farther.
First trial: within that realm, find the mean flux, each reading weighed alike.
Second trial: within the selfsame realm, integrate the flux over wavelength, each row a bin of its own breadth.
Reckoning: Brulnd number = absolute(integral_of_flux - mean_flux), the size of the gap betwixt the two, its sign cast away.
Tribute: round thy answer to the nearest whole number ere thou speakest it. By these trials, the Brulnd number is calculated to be 160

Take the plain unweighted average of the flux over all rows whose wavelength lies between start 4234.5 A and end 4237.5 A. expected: 15.4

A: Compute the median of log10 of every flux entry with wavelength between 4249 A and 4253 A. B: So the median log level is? 1.24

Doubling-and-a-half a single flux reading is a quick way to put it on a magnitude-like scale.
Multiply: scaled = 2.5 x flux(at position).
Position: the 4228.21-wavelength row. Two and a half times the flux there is 37.0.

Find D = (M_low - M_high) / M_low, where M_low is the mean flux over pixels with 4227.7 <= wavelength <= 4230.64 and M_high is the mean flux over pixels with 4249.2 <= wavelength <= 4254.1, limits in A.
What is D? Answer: -0.24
